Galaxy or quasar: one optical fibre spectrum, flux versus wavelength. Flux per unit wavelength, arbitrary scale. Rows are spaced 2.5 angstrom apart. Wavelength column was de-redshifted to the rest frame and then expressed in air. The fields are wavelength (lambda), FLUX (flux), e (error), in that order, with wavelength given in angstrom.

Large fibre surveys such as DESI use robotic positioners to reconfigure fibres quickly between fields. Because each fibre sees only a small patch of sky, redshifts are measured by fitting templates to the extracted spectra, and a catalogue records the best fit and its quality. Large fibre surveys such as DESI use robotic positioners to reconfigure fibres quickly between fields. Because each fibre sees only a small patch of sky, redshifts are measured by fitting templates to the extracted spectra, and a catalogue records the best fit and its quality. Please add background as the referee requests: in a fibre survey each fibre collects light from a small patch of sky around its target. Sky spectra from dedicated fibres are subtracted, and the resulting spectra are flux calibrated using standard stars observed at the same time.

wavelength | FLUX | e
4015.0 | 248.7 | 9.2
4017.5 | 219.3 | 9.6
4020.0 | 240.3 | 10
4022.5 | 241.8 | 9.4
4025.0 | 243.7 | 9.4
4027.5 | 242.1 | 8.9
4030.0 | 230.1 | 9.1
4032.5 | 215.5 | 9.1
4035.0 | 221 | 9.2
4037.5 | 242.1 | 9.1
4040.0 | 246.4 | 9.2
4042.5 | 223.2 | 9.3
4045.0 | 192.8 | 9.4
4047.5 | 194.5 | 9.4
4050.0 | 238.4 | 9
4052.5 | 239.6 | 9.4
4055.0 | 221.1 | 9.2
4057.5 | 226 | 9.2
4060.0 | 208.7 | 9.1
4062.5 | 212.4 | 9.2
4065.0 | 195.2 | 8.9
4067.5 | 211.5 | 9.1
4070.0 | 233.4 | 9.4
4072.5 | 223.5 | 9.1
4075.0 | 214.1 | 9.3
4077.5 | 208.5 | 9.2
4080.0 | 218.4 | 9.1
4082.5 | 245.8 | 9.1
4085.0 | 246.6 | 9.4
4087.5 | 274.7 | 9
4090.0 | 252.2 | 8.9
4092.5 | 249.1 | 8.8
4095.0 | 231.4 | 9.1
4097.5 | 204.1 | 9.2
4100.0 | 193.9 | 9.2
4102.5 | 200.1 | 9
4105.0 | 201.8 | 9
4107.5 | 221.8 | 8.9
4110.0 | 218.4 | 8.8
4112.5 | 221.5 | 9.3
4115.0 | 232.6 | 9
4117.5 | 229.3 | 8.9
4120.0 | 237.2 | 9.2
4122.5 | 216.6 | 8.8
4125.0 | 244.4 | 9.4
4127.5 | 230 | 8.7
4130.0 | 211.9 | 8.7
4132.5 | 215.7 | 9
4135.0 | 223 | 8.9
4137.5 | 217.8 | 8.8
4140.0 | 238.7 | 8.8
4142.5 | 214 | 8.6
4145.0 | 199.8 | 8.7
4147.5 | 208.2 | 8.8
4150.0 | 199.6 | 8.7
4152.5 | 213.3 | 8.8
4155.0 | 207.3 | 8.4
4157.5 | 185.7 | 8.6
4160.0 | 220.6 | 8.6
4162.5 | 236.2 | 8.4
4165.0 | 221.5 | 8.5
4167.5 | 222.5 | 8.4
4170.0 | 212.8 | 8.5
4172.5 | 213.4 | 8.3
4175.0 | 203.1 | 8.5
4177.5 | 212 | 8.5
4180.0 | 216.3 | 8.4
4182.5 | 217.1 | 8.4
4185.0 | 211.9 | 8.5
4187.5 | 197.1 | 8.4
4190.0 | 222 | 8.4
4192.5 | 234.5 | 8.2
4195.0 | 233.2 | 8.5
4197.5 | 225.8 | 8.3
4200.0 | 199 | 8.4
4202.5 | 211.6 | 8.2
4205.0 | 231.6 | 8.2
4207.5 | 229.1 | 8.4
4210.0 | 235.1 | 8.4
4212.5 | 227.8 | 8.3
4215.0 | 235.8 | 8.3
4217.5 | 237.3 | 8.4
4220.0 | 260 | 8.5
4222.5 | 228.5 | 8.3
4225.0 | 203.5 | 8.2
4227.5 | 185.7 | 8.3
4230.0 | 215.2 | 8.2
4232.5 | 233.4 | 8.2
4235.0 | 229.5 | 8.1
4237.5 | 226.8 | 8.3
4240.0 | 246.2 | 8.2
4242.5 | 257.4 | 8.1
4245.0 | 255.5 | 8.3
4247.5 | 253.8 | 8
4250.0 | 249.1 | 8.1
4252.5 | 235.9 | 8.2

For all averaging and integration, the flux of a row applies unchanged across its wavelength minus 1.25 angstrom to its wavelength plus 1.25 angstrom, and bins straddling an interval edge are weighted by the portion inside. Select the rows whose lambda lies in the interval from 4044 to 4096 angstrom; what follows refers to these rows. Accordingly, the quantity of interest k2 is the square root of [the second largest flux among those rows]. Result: 15.88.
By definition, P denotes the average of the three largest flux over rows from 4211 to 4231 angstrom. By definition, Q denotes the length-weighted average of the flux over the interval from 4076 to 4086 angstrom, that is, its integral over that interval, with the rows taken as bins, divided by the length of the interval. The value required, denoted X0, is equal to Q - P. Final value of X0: -15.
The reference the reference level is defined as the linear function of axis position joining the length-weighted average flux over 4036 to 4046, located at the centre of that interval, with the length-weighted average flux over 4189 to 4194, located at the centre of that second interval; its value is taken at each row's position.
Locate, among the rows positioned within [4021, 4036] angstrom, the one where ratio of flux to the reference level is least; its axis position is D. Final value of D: 4032.5 angstrom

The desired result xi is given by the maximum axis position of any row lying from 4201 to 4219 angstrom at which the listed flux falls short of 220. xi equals 4202.5 angstrom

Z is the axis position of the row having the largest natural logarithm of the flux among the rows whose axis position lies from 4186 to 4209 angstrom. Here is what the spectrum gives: 4192.5 angstrom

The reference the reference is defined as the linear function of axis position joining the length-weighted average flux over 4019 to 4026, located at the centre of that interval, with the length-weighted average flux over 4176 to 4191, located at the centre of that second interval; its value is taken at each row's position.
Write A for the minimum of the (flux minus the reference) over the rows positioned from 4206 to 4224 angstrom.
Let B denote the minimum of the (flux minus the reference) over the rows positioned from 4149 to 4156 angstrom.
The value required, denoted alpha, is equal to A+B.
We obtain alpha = 2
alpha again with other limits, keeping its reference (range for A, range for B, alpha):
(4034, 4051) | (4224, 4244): -64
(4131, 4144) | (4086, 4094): 14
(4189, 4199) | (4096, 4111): -23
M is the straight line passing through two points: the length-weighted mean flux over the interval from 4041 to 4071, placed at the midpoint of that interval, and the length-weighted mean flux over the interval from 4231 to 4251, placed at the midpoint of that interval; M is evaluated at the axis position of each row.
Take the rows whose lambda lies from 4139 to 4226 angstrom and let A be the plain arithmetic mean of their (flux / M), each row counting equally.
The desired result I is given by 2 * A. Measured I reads 1.86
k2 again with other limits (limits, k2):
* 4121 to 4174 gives 15.45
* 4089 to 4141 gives 15.78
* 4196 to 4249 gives 16.04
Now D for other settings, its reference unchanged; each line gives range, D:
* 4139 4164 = 4157.5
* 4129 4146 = 4145.0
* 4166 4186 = 4175.0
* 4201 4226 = 4225.0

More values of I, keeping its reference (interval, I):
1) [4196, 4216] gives 1.88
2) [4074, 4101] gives 2.09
